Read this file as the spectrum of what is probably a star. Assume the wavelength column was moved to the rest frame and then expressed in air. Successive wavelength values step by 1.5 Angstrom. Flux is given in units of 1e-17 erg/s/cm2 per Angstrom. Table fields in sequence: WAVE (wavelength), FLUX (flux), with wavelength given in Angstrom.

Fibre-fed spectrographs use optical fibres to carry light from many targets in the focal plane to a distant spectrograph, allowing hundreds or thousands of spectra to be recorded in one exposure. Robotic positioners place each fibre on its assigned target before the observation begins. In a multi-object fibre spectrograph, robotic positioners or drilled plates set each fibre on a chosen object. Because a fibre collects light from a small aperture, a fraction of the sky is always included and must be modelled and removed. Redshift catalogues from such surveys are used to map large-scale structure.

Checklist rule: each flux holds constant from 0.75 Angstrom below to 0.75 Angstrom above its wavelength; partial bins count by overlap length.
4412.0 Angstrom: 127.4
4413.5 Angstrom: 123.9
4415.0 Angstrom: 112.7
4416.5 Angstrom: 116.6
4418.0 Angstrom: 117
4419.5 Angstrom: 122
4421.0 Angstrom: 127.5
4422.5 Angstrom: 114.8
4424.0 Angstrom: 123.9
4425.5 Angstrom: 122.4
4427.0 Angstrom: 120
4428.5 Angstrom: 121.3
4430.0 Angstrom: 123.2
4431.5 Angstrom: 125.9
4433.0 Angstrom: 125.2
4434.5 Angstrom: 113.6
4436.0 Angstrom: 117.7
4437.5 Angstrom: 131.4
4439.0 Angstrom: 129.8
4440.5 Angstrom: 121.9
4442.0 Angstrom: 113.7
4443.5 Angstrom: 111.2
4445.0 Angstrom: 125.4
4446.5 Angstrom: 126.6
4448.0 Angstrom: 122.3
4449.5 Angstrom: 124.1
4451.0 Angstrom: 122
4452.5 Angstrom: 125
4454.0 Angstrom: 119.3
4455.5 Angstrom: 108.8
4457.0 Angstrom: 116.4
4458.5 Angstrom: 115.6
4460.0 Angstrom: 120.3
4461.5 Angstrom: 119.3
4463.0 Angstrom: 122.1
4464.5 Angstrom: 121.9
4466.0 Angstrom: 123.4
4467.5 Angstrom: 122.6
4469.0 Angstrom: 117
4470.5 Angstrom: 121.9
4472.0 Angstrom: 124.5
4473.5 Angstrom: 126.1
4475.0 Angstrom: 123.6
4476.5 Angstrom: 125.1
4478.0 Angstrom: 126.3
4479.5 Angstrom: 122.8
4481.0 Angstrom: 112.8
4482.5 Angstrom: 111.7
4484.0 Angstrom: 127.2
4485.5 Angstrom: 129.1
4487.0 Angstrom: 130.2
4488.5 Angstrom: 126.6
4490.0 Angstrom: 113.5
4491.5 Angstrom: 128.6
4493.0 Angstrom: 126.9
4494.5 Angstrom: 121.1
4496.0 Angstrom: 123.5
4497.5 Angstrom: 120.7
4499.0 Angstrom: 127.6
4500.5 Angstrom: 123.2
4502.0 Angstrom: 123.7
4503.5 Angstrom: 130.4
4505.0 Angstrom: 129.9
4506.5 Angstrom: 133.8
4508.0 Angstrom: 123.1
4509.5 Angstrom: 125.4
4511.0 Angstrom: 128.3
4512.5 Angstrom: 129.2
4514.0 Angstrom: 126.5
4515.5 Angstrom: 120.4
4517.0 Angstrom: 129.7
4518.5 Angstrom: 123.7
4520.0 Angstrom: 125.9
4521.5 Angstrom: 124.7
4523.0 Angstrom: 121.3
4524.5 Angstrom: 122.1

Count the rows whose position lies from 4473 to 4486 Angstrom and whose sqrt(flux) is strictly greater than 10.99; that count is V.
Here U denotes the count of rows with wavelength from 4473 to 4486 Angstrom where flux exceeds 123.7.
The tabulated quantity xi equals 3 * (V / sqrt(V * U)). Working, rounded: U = 5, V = 7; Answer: 3.55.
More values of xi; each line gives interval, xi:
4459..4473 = 7.35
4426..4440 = 3.67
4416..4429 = 4.74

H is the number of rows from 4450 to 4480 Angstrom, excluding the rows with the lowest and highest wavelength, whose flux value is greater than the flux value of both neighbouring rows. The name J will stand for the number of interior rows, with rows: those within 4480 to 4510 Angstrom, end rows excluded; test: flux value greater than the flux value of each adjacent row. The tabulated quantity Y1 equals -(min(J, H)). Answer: -6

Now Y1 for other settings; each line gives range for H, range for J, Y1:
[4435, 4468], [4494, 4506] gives -3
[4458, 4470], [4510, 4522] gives -3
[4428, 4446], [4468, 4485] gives -2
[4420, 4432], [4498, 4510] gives -1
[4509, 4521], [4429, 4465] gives -2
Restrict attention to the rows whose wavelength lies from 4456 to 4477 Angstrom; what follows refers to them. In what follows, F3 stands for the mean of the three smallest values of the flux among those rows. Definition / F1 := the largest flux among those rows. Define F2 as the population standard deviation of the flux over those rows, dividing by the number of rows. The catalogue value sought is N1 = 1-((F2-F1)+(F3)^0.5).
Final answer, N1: 113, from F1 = 126.1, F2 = 3.2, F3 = 116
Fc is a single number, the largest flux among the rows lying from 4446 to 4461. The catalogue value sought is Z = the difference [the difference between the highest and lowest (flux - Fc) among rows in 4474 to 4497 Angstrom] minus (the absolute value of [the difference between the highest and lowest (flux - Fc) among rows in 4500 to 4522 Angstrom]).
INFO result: 5.1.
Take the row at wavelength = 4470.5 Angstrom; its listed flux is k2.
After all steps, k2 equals 121.9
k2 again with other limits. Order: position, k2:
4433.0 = 125.2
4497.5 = 120.7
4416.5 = 116.6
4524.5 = 122.1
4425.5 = 122.4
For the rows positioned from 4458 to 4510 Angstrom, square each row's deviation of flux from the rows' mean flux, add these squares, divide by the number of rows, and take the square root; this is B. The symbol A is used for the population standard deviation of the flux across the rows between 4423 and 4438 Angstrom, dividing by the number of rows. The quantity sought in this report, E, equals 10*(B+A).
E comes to 96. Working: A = 4.6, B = 5.0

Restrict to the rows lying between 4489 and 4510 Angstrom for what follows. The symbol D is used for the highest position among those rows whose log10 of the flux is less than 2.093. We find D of 4508.0 Angstrom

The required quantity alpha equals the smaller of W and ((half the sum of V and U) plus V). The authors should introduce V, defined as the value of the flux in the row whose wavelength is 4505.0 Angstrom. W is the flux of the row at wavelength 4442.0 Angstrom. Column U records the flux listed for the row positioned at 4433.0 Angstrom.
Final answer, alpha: 114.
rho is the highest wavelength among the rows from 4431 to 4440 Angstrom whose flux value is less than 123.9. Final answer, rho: 4436.0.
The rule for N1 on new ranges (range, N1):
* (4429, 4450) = 116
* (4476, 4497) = 115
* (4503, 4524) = 120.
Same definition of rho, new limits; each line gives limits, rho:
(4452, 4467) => 4466.0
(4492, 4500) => 4497.5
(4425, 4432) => 4430.0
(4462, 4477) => 4475.0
